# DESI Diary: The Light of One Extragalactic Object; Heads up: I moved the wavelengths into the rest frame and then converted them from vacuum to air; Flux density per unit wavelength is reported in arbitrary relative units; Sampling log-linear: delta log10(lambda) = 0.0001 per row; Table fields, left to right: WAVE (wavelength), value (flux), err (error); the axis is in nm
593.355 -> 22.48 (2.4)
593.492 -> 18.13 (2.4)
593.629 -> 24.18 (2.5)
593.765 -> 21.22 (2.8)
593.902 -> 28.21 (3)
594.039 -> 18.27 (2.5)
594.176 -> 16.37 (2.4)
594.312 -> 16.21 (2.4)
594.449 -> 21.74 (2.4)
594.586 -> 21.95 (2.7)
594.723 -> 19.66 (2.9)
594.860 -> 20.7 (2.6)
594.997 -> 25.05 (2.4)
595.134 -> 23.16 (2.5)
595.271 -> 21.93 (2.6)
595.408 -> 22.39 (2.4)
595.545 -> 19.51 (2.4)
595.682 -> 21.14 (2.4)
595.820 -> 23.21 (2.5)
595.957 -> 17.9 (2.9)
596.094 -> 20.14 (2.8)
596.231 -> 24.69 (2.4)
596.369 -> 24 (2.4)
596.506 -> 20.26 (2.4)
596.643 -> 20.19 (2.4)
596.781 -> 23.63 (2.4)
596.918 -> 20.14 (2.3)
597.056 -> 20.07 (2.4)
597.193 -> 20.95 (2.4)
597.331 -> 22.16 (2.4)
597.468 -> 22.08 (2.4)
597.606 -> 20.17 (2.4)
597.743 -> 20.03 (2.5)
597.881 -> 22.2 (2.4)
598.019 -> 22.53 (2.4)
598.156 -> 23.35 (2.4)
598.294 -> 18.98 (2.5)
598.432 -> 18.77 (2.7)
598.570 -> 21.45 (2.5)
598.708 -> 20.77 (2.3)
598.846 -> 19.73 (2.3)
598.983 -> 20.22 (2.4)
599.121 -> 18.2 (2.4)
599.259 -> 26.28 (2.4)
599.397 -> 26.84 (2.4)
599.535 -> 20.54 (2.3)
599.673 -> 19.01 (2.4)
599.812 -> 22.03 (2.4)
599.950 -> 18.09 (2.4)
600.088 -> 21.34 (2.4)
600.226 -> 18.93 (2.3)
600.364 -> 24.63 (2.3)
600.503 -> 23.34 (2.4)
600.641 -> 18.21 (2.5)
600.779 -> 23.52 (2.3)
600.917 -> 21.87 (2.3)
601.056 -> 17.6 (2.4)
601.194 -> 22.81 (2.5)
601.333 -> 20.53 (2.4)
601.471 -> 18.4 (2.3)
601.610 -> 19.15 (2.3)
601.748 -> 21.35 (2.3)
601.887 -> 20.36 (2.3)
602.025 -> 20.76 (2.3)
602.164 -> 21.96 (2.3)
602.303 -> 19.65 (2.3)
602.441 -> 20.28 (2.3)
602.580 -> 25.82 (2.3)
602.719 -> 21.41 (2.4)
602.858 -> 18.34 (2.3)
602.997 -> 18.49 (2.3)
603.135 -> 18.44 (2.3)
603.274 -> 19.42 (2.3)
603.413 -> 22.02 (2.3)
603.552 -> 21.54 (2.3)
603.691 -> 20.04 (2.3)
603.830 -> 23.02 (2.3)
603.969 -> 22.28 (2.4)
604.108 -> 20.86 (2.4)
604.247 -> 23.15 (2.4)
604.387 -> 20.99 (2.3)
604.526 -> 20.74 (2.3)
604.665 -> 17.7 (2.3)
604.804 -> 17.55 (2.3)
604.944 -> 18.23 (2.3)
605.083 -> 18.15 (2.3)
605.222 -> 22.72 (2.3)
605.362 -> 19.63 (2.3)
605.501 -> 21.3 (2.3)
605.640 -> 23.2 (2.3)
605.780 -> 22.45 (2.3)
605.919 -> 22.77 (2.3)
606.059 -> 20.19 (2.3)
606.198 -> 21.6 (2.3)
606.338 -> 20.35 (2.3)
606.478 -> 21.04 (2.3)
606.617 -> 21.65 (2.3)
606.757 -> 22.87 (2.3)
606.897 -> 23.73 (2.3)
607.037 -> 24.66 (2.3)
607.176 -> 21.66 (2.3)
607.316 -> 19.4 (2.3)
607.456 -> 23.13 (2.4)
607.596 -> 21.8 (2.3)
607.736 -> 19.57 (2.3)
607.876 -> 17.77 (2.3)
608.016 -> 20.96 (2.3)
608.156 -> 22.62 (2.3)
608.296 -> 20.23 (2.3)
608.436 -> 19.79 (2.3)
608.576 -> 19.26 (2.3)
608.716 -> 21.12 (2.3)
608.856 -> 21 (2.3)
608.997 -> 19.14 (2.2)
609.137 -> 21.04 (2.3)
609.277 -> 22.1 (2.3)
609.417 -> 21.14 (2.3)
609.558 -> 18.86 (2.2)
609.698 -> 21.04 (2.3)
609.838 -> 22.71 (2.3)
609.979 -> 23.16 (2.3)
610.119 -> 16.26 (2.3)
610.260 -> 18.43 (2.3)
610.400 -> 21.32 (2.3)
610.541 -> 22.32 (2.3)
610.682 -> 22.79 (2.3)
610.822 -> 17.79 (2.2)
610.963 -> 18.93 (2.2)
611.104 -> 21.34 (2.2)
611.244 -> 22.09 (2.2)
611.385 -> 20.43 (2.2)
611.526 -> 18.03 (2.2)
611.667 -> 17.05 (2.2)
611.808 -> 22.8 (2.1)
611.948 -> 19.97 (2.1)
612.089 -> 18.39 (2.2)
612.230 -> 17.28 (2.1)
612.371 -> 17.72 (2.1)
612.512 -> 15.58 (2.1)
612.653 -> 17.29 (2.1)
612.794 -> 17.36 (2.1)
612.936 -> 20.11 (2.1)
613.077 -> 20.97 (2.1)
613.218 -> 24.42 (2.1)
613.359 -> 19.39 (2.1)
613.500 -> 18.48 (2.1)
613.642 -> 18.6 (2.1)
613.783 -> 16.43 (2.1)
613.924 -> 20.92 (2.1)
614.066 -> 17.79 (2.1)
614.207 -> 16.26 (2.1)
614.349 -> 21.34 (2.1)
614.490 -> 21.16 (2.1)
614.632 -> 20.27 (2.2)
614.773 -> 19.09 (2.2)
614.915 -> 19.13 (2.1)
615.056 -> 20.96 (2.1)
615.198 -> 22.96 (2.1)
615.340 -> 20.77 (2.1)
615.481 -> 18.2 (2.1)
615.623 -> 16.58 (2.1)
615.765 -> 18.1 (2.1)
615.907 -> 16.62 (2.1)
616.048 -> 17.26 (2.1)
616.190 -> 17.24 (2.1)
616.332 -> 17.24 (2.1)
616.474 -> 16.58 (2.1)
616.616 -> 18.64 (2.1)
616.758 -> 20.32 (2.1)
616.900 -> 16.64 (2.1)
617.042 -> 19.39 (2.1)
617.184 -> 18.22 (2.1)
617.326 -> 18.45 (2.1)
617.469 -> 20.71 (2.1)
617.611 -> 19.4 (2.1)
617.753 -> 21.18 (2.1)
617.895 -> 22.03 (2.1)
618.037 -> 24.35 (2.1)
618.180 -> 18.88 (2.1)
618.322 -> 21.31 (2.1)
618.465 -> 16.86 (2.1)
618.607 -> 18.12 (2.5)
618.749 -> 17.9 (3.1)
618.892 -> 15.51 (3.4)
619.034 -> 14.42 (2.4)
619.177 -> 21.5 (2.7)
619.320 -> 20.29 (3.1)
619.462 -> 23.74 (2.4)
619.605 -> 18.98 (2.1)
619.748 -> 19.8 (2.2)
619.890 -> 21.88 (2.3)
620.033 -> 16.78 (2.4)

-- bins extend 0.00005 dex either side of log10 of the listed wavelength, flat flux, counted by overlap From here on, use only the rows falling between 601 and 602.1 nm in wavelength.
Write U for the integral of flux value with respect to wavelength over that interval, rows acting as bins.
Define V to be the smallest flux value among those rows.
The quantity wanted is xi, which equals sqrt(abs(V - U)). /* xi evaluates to 2.14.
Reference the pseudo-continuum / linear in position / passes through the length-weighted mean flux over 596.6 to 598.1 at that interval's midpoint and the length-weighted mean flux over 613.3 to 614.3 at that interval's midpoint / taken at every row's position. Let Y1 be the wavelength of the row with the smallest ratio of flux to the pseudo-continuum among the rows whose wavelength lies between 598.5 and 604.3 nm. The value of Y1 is 601.056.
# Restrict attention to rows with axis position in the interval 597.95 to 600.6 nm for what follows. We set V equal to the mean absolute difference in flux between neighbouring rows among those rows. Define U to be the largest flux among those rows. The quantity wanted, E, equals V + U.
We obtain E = 29.5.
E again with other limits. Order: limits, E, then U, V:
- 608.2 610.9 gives 25.0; 23.16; 1.87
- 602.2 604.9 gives 27.6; 25.82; 1.80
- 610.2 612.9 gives 24.7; 22.8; 1.91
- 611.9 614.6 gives 26.5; 24.42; 2.04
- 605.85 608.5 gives 26.4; 24.66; 1.75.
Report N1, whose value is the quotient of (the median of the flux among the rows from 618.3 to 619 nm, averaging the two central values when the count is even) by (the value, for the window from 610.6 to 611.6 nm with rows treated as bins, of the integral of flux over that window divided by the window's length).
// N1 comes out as 0.89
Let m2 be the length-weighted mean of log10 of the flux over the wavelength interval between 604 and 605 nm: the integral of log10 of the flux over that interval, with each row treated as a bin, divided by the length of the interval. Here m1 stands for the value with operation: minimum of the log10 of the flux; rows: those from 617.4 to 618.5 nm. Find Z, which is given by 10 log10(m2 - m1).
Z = -11.5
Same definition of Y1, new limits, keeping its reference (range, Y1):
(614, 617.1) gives 614.207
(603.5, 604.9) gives 604.804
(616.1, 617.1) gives 616.474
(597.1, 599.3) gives 599.121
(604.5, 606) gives 604.804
